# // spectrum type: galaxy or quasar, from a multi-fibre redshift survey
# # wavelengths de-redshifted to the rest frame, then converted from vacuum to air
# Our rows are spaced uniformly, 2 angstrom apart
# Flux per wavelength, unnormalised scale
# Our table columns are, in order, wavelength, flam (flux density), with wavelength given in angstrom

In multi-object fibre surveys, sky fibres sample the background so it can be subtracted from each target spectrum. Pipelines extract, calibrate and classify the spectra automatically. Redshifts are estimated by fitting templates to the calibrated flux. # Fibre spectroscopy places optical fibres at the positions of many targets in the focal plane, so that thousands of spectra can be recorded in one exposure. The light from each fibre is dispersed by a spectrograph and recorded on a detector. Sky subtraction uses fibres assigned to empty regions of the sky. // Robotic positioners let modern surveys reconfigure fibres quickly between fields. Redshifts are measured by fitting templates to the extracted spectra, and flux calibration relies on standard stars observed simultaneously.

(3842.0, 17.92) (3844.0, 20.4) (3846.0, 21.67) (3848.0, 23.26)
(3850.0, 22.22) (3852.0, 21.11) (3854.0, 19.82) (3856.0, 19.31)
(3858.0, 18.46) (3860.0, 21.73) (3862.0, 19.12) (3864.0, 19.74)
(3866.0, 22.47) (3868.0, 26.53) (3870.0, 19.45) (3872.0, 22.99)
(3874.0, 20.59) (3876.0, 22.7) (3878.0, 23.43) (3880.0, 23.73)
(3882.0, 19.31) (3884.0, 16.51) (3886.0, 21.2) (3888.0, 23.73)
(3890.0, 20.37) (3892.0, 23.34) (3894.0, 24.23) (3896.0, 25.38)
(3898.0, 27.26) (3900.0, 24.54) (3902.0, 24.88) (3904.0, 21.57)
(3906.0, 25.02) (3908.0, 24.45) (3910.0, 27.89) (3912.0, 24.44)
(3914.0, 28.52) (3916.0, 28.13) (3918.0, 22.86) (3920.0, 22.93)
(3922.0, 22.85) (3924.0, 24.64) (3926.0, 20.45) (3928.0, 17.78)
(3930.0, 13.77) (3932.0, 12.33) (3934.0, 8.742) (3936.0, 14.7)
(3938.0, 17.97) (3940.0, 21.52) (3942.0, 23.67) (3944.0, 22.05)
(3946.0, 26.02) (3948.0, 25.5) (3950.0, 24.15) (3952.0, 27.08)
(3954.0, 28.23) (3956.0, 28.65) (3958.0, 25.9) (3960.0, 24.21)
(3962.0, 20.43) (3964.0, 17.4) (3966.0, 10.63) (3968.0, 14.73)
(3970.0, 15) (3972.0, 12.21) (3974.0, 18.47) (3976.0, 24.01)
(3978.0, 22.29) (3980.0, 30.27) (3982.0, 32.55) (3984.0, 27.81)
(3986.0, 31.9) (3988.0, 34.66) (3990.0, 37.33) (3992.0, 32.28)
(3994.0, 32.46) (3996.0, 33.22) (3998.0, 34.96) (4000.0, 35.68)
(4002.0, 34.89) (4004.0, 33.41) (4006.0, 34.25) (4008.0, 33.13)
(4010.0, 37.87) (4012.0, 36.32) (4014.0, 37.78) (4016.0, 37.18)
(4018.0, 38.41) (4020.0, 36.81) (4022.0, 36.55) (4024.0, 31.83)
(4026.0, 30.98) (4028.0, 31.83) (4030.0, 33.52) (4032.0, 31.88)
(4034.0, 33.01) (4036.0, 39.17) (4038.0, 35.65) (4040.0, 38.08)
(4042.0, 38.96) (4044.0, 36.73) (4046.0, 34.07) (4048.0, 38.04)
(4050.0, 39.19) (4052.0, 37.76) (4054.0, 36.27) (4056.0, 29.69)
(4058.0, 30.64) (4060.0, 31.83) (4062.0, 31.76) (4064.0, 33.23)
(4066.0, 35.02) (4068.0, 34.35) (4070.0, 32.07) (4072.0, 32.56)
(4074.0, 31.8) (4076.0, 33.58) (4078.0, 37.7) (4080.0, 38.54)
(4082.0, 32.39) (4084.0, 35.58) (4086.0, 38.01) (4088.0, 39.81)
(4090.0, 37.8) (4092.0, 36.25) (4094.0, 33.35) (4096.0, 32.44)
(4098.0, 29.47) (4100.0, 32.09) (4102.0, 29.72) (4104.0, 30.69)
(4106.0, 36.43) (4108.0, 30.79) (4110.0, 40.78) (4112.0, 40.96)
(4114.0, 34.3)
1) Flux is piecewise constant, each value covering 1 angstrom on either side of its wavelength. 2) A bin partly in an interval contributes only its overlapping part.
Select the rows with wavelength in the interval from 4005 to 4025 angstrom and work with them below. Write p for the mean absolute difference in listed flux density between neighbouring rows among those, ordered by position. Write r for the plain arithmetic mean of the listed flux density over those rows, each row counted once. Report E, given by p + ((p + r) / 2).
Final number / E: 20.9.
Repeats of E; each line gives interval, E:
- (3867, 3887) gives 15.5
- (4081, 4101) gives 20.8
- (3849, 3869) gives 13.4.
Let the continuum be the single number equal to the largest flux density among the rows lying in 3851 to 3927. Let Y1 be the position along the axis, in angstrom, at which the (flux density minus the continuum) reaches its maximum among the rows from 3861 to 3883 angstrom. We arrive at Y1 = 3868.0 angstrom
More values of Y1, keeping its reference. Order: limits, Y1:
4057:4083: 4080.0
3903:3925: 3914.0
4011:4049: 4036.0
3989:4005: 3990.0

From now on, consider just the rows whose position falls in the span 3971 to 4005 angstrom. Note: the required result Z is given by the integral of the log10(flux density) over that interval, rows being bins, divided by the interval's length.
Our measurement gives 1.46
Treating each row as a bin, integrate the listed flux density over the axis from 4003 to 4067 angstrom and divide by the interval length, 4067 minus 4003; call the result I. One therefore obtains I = 35.0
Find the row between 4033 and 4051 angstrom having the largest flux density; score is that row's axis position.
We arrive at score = 4050.0 angstrom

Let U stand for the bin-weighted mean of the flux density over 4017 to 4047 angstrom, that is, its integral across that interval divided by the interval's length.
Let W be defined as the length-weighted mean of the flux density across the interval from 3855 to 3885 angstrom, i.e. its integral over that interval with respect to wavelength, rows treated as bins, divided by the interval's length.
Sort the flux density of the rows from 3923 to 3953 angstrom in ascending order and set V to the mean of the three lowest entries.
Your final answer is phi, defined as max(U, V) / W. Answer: 1.7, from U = 35.2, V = 12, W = 21.1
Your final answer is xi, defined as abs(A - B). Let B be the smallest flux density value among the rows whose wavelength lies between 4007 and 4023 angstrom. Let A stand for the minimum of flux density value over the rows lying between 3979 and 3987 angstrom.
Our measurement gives 5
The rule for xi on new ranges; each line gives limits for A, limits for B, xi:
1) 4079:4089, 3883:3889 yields 16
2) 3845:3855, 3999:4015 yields 13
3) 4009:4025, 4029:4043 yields 0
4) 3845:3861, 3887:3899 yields 2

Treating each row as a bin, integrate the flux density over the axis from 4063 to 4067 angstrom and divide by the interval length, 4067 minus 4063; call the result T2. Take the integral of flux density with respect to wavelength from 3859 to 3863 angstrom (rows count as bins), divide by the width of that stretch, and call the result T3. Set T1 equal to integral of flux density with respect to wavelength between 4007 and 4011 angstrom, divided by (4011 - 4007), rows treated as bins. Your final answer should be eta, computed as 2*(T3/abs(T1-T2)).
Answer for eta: 30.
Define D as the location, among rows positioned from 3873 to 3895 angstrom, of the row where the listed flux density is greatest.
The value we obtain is 3894.0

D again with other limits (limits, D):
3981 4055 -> 4050.0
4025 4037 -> 4036.0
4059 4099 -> 4088.0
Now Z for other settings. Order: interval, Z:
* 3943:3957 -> 1.41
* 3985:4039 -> 1.54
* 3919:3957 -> 1.31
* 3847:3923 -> 1.35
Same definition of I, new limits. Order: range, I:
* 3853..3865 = 19.7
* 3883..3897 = 22.1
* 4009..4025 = 36.6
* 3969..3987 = 23.8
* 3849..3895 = 21.4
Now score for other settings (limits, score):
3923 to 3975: 3956.0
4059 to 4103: 4088.0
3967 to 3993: 3990.0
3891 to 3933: 3914.0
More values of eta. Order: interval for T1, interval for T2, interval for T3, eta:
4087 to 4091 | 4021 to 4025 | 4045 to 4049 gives 16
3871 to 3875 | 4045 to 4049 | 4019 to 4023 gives 5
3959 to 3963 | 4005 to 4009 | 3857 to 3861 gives 4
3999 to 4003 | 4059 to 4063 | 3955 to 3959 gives 16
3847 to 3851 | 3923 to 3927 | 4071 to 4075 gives 330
